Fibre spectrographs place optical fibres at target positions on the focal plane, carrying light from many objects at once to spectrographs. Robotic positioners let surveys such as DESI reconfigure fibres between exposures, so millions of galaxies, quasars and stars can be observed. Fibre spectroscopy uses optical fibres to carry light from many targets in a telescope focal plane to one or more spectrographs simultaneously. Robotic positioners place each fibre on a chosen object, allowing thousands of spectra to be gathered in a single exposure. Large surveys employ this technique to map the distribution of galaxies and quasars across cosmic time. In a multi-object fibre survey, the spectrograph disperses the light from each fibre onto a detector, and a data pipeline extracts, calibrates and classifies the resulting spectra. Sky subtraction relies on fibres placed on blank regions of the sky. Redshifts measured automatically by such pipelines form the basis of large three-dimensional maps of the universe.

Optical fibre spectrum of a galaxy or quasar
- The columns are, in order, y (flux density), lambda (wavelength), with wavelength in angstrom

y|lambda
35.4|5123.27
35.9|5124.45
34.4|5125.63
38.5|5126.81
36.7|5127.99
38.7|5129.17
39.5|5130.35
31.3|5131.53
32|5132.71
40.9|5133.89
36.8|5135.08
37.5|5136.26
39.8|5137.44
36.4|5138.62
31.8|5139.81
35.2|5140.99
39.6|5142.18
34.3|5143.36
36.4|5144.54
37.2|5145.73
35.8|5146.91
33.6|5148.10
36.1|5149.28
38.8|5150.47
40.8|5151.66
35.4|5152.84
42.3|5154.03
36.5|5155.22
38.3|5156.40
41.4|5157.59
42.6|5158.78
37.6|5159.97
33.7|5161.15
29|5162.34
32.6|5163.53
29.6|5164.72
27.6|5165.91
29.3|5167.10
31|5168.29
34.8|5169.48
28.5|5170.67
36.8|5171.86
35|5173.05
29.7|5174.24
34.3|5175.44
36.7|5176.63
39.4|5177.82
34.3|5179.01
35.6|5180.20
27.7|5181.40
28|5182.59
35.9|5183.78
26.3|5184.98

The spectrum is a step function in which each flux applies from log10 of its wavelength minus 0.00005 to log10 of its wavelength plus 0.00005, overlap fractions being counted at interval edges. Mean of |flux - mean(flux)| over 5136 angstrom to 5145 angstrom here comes 2.0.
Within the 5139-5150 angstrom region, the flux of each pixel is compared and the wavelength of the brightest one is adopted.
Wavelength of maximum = 5142.18 angstrom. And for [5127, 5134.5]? 5133.89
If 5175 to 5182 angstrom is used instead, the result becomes 5177.82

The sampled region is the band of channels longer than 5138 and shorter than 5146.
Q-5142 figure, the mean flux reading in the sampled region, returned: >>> 35.8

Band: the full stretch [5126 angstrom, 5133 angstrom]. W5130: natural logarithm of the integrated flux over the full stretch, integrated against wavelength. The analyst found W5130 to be 5.54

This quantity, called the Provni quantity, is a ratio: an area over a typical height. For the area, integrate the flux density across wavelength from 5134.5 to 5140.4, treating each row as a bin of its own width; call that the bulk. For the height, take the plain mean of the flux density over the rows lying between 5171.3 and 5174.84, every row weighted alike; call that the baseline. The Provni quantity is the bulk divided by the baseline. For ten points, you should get 6.4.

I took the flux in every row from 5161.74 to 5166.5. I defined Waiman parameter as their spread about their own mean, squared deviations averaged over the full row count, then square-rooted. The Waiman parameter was 1.8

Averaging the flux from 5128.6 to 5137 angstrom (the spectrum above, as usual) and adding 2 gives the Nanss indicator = 38.7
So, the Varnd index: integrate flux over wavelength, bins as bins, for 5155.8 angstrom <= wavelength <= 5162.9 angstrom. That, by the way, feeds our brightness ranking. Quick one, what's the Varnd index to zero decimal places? 264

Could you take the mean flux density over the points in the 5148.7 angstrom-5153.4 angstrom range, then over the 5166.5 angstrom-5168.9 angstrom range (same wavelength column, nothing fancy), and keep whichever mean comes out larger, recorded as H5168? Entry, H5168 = 37.8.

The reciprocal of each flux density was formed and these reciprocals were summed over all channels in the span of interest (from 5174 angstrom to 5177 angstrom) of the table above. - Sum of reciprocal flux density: 0.090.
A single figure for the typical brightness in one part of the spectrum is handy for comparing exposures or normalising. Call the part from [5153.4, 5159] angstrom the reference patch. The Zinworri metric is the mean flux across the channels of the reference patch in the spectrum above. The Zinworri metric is 40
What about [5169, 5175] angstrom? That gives 33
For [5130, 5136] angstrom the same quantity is 36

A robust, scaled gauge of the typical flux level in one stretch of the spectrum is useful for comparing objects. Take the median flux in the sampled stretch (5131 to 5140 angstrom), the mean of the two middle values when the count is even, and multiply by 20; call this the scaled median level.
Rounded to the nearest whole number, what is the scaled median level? 732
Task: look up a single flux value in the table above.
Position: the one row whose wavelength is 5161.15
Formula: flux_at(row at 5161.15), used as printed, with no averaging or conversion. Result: 33.7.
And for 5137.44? 39.8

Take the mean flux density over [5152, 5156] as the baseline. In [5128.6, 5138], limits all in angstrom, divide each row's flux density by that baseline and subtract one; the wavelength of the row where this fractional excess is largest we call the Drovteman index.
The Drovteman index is 5133.89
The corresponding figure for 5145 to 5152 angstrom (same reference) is 5151.66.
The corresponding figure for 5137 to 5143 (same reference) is 5137.44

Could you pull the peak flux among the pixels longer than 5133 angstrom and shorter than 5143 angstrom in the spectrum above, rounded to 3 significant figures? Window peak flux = 40.9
